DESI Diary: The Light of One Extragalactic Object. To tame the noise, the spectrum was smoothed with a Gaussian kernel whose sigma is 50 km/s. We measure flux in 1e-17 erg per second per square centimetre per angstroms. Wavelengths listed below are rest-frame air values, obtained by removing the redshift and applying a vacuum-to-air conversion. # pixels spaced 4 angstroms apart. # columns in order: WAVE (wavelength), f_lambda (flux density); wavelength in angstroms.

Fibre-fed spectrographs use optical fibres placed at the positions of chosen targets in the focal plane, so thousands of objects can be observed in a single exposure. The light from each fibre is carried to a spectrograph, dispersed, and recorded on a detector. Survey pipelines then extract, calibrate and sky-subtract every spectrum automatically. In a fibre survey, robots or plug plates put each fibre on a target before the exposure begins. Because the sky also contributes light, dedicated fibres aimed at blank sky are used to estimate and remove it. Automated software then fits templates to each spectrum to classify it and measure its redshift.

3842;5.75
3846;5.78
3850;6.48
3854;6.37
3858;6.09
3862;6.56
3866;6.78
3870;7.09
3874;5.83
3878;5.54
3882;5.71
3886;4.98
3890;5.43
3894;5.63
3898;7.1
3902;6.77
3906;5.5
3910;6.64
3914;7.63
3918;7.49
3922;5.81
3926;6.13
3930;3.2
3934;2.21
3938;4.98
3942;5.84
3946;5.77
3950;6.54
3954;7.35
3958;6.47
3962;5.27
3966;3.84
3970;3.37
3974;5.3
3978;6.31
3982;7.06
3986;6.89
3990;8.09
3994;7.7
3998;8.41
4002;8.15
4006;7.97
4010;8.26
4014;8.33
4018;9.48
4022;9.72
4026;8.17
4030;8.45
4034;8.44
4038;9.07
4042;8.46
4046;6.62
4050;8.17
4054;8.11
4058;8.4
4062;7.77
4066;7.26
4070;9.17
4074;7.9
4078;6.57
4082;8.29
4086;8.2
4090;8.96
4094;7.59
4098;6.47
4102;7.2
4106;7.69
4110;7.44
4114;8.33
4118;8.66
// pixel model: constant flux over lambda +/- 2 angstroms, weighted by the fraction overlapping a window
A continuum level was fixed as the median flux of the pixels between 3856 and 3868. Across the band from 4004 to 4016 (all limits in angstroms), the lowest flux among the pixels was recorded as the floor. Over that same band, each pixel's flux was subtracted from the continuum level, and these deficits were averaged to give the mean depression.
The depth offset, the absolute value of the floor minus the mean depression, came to 10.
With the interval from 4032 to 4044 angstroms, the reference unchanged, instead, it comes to 11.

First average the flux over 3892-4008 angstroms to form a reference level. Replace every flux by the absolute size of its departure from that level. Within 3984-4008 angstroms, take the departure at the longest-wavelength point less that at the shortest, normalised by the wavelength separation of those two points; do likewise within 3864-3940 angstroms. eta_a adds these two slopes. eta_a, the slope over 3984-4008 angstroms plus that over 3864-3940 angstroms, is 0.063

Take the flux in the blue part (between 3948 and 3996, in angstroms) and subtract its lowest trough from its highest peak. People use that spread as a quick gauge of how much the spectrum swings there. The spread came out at 4.7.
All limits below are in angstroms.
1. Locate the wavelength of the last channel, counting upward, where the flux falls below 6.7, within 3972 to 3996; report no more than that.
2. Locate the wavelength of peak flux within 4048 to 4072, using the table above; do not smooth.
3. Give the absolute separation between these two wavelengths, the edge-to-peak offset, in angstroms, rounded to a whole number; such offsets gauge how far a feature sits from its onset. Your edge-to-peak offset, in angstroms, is 92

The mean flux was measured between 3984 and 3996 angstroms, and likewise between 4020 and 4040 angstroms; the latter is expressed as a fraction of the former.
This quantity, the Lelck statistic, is 1.2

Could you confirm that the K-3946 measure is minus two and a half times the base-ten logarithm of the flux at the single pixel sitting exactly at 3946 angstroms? -1.90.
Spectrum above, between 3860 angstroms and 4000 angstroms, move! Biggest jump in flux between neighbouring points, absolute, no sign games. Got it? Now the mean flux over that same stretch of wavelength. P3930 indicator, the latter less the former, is 3.10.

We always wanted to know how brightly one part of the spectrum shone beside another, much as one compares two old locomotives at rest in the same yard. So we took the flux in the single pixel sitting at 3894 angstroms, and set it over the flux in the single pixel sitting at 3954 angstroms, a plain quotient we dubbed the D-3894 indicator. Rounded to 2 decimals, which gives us 0.77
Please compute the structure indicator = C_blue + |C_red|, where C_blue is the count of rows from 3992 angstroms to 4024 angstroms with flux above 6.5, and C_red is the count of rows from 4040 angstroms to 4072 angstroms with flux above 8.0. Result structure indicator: 13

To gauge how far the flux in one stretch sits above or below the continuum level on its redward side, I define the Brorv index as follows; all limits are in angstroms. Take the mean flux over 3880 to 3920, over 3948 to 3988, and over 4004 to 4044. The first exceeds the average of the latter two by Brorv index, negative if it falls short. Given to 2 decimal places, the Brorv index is -0.95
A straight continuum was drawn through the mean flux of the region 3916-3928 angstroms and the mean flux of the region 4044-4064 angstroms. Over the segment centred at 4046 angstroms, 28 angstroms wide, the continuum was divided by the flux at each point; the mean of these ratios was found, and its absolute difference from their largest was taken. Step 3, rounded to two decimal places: 0.21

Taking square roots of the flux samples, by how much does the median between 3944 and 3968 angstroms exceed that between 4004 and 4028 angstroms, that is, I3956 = -0.41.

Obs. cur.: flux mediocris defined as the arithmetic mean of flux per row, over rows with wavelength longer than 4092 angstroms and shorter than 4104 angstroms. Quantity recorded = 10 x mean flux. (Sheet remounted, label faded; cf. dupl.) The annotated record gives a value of 71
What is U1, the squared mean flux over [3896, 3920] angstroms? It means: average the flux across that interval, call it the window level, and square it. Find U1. 47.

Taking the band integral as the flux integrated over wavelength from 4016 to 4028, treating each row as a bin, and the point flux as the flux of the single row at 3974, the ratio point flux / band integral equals 0.048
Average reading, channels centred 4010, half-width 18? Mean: 8.5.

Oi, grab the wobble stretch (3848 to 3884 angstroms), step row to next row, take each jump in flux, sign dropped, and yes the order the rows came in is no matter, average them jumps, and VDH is 0.4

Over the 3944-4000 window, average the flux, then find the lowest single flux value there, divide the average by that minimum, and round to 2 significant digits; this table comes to 1.9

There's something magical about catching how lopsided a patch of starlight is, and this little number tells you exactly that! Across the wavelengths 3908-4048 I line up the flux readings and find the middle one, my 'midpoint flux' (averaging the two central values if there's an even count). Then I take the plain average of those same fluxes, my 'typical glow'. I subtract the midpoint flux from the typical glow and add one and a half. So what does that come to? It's 1.28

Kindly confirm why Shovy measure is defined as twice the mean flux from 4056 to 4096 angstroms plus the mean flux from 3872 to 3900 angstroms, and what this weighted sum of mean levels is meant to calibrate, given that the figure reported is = 21.8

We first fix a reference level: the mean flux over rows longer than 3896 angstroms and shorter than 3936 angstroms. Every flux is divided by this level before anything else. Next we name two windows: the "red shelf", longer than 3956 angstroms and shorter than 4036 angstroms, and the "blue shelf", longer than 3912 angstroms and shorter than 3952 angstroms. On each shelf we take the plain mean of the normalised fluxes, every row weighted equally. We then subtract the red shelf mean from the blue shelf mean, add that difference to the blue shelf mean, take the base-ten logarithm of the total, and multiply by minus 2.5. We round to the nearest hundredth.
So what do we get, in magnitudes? 0.46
